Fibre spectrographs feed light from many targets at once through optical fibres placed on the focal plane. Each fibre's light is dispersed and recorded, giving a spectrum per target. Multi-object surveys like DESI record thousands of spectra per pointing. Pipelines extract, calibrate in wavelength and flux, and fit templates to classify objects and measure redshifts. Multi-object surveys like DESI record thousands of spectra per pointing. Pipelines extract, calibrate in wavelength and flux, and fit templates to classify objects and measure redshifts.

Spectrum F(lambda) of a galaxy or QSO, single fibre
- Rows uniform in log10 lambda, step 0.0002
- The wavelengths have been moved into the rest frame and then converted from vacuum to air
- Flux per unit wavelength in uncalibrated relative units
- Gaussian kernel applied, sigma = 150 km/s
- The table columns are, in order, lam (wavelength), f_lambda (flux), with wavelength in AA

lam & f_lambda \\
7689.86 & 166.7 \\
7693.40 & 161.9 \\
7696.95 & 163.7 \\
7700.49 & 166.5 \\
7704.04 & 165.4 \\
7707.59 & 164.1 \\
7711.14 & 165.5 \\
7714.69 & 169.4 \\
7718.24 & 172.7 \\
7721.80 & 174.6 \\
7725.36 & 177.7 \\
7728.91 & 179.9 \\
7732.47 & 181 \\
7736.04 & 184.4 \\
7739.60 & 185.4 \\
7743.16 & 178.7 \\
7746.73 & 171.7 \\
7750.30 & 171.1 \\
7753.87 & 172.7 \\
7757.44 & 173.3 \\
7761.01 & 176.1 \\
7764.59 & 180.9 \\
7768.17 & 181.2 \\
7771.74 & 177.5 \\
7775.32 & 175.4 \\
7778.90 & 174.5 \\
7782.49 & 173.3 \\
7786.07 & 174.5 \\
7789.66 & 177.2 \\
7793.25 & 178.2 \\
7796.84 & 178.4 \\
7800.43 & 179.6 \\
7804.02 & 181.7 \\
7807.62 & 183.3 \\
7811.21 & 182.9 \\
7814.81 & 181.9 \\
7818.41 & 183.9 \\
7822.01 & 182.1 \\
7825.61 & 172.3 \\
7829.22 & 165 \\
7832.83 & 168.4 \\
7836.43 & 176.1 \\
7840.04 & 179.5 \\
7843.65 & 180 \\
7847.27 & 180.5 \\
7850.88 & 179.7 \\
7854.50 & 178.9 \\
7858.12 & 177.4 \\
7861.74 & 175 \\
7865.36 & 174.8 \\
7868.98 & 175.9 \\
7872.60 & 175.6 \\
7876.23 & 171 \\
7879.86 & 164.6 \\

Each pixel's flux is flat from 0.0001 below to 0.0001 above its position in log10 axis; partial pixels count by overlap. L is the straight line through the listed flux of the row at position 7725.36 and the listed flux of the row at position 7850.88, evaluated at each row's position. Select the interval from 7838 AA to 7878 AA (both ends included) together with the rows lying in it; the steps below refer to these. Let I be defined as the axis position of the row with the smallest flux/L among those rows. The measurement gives 7876.23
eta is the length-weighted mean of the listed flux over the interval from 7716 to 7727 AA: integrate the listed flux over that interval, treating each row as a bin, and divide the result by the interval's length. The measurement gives 175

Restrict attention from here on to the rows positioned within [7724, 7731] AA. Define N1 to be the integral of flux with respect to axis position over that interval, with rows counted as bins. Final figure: 1254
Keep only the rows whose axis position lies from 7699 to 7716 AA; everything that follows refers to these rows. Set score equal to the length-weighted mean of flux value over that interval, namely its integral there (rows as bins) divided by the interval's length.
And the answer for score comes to 166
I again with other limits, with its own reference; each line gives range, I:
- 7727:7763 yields 7750.30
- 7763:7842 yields 7829.22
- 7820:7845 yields 7829.22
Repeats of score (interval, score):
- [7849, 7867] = 177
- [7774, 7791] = 175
